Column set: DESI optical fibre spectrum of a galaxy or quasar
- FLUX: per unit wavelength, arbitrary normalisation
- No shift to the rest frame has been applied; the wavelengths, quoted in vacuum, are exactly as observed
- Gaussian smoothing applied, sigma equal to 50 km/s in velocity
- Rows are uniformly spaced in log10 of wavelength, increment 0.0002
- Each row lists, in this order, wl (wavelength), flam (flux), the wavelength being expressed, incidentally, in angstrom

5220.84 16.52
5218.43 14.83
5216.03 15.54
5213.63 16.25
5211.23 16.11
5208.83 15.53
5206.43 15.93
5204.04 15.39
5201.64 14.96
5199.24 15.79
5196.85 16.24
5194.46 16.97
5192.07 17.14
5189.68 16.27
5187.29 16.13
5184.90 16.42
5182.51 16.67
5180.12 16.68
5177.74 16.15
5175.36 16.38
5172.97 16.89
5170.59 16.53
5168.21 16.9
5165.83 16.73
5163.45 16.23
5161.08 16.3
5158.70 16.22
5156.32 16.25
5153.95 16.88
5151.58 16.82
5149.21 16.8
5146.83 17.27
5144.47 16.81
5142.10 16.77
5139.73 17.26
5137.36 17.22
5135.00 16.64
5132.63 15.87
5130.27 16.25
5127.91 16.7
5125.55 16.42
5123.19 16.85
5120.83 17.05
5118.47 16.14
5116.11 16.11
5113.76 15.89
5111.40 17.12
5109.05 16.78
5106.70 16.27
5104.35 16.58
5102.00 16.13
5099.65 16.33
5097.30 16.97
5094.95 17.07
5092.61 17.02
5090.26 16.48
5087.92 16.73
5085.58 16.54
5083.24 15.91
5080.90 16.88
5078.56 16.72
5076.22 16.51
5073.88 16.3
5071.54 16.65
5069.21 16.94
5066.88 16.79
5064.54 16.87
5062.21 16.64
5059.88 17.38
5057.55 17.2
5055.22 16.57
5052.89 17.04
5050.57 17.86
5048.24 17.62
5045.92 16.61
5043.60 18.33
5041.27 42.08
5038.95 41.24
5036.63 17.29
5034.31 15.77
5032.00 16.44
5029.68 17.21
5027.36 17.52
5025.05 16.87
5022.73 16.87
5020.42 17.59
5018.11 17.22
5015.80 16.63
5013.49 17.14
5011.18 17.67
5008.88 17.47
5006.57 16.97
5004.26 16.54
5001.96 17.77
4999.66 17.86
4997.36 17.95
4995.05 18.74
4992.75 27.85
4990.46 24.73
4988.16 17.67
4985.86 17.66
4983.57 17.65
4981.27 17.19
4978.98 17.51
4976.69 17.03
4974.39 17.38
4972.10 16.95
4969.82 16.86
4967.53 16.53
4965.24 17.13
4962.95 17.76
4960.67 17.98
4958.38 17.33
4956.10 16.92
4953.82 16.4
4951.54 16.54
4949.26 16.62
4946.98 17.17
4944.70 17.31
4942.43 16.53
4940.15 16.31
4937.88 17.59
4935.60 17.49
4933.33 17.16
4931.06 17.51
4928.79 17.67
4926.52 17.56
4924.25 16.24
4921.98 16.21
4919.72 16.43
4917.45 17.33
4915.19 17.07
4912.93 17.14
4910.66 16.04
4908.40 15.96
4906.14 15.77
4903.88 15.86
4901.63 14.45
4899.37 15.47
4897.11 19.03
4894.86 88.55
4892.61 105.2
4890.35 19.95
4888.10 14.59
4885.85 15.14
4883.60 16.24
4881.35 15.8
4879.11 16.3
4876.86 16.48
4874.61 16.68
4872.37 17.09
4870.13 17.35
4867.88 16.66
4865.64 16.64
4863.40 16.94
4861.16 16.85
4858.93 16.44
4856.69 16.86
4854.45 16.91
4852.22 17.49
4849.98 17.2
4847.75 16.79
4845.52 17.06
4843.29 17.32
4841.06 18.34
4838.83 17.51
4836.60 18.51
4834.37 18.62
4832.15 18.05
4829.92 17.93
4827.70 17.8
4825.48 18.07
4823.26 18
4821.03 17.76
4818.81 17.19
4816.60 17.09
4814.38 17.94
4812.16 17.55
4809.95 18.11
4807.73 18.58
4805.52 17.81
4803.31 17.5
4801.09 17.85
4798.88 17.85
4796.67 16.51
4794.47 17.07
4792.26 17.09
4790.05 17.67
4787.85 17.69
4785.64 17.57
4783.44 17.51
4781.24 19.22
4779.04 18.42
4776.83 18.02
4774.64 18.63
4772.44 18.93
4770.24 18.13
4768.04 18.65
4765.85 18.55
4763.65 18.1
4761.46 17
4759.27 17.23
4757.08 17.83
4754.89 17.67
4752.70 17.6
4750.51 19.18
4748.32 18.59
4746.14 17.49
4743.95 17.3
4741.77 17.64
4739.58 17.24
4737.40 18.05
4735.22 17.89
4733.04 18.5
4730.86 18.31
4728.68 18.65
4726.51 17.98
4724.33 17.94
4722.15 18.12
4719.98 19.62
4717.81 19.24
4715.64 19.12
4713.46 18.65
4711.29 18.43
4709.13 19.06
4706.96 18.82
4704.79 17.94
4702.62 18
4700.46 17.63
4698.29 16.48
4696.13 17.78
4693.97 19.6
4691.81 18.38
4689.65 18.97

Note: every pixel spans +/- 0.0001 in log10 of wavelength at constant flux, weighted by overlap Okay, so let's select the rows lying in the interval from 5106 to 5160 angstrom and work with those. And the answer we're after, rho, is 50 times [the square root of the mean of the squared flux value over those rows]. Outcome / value 832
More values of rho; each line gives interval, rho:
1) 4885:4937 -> 1641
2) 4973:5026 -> 918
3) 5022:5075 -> 1018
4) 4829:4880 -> 862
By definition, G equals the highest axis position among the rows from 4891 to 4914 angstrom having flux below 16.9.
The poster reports 4910.66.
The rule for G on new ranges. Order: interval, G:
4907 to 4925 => 4924.25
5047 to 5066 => 5064.54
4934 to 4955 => 4953.82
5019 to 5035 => 5034.31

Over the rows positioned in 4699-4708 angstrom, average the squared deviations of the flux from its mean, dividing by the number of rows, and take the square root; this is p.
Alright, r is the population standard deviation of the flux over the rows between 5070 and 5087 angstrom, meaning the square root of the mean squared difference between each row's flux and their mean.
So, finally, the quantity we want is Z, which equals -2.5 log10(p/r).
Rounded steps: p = 0.44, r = 0.29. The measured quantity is -0.44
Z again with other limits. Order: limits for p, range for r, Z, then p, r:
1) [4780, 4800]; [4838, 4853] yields -0.48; 0.70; 0.45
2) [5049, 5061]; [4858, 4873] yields -0.43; 0.42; 0.28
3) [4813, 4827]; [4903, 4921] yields 0.46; 0.39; 0.60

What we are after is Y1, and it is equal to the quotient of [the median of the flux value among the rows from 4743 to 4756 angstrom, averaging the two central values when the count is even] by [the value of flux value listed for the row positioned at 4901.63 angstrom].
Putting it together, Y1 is 1.22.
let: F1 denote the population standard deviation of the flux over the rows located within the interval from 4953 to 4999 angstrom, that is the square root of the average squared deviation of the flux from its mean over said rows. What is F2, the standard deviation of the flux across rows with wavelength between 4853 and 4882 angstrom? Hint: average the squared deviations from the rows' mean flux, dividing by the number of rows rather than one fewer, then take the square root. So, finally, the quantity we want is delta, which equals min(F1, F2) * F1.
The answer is 1.04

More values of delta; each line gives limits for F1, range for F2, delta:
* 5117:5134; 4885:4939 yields 0.15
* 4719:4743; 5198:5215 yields 0.24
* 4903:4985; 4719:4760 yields 0.34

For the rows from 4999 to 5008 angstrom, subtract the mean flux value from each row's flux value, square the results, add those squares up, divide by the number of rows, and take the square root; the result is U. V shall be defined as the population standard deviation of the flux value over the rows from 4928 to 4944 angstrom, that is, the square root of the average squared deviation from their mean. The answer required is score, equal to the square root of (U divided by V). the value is 1.04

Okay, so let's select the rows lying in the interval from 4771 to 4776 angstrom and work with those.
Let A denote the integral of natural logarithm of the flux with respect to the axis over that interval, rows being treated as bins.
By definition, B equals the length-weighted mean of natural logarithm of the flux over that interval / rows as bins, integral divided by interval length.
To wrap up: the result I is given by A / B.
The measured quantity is 5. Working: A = 15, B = 2.93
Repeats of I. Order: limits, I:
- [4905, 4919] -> 14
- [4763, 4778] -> 15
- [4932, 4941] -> 9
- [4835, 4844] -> 9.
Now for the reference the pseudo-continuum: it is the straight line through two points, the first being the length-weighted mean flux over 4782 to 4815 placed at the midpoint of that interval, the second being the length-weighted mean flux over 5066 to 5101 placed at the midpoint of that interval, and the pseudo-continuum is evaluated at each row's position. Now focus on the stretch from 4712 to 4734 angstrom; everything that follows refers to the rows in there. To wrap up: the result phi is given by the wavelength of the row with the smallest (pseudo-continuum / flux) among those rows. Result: 4719.98 angstrom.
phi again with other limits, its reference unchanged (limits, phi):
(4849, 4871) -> 4852.22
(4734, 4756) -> 4750.51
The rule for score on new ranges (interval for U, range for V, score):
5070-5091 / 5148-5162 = 0.96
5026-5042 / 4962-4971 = 4.99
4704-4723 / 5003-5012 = 1.08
